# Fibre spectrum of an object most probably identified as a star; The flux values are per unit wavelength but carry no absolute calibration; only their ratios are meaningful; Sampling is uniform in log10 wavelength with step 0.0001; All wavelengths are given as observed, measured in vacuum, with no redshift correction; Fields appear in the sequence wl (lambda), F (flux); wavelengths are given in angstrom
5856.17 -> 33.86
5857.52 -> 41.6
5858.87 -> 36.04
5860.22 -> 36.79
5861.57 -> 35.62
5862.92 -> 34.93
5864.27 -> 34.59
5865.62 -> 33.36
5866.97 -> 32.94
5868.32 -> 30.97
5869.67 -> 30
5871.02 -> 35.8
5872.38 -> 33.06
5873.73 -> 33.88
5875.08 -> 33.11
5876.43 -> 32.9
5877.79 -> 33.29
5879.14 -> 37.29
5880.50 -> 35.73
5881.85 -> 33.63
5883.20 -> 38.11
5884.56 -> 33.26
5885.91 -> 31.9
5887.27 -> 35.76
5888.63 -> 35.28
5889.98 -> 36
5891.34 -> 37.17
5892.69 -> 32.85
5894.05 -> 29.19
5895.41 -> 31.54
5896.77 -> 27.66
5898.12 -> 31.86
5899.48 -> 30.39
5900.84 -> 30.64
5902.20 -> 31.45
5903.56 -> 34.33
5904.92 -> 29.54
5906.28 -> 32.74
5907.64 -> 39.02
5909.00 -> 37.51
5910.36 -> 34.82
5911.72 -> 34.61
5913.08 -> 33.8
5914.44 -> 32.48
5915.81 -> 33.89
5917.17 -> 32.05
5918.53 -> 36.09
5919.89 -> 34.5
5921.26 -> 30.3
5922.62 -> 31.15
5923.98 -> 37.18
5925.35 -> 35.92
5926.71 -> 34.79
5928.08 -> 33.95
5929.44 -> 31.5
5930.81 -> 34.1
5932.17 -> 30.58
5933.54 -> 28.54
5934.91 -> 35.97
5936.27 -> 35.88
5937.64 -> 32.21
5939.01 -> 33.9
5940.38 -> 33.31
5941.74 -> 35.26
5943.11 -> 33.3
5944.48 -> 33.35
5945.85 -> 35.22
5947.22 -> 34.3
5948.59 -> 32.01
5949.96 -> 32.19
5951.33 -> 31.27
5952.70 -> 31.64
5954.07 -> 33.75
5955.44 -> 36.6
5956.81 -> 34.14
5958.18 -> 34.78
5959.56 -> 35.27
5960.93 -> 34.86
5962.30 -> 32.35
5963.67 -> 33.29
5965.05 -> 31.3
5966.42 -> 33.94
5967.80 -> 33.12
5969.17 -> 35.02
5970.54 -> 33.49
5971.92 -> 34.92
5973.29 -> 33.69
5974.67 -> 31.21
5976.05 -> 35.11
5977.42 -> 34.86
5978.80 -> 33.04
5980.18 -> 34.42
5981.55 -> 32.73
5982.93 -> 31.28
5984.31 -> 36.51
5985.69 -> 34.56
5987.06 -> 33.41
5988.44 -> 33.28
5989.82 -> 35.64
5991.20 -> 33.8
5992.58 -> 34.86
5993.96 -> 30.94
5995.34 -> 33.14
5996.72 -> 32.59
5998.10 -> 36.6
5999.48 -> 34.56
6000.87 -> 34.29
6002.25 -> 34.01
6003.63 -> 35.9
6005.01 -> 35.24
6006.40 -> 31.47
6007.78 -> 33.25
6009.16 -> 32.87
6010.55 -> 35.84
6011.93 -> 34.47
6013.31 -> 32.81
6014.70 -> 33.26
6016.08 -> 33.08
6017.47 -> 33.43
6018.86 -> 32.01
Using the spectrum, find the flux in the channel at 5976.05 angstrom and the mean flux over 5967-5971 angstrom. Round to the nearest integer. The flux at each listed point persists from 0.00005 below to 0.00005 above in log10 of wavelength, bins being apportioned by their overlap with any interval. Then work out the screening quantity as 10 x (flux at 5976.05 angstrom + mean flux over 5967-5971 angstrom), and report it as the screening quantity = 690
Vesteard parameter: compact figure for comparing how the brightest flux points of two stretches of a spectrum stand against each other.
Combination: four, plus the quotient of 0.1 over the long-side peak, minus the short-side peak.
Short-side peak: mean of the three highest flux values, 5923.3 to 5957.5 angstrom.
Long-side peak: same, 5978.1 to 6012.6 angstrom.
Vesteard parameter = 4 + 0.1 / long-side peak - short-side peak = -32.6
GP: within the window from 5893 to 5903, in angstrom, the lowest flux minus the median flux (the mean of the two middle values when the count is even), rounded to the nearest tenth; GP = -3.0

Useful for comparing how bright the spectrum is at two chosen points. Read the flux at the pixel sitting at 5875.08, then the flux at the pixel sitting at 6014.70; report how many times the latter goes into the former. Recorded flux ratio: 1.00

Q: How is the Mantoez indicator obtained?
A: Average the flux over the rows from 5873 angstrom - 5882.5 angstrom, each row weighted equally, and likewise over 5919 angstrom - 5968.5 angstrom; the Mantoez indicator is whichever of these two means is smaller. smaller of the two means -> 33.5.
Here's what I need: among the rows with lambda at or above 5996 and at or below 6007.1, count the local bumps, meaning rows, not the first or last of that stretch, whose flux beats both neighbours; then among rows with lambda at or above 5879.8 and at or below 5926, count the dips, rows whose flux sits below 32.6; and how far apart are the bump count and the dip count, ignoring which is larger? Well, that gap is 11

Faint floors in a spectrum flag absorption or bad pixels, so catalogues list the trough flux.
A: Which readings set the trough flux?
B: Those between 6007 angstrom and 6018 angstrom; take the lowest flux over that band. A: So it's 32.81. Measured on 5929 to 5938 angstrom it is 28.54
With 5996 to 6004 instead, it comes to 32.59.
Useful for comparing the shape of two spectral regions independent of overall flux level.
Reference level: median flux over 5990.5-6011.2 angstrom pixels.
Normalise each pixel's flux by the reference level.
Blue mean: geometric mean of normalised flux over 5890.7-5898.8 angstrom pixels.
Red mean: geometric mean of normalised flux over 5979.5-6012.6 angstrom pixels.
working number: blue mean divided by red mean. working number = 0.93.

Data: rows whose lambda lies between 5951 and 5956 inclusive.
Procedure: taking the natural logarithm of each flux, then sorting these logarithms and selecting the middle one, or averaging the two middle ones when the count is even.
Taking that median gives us 3.487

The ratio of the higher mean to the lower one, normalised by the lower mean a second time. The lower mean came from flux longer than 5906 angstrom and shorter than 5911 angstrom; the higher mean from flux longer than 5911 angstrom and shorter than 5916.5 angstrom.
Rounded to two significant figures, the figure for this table 0.026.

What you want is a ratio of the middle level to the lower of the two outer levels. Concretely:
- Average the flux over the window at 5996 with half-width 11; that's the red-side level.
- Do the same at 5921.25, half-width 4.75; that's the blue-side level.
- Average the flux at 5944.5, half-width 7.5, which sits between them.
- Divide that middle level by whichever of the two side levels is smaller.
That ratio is 0.98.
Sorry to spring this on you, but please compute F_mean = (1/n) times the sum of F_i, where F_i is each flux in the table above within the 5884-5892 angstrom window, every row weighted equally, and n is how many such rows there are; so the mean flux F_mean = 34.9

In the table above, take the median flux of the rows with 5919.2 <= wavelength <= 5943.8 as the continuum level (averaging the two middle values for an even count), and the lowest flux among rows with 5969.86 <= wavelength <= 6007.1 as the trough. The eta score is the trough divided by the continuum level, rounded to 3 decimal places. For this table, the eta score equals 0.912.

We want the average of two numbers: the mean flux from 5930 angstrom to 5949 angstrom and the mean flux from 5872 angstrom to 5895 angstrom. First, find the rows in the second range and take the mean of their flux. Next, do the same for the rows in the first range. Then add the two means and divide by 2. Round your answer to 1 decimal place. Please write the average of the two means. 33.8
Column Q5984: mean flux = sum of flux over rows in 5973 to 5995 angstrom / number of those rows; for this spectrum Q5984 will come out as 33.7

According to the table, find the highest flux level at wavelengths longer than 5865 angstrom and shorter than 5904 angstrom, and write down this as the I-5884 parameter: 38.11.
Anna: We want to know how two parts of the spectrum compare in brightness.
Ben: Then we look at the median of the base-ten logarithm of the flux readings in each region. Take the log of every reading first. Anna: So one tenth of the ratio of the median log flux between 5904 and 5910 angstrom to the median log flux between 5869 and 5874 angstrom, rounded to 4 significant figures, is 0.1013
